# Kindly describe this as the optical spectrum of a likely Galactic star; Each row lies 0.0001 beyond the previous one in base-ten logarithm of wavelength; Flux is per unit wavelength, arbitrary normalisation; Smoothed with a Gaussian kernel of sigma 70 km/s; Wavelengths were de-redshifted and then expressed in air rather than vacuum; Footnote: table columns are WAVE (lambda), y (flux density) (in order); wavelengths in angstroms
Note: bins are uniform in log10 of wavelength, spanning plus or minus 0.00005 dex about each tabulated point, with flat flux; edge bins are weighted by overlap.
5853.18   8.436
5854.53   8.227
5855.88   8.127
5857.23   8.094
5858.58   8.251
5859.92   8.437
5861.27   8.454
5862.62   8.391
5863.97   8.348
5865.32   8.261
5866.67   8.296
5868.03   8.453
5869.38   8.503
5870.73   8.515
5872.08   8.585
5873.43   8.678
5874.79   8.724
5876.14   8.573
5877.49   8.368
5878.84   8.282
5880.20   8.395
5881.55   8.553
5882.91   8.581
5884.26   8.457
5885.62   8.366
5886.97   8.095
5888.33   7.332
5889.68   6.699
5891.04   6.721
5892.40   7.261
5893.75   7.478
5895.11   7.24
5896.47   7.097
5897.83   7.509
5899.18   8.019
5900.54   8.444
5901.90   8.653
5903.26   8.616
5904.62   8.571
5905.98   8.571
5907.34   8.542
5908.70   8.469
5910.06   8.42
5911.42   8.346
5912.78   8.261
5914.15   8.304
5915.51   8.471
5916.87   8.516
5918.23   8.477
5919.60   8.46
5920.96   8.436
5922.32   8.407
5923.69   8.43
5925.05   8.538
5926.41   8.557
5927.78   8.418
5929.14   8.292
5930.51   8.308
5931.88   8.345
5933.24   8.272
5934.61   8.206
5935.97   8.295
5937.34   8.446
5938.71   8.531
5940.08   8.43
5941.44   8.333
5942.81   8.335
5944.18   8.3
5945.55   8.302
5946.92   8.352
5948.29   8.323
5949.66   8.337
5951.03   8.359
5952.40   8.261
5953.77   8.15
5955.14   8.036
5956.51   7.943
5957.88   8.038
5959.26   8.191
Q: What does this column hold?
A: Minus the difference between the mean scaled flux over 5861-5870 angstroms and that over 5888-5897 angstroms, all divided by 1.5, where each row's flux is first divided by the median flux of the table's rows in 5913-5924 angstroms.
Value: -0.10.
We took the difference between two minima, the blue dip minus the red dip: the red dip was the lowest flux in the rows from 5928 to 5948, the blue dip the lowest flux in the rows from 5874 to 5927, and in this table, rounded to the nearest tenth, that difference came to -1.5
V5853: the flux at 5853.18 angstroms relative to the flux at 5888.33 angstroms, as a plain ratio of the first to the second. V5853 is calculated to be 1.15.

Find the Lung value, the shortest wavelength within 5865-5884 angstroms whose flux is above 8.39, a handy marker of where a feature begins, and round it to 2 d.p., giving 5868.03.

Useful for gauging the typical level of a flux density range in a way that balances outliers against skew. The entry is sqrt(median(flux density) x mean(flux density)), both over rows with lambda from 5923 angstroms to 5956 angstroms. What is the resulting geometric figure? 8.34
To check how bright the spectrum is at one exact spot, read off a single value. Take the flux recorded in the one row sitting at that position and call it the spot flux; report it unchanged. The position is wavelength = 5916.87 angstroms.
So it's 8.516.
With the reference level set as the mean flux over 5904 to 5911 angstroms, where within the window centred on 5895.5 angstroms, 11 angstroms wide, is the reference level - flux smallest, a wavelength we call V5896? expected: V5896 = 5900.54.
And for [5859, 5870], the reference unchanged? 5869.38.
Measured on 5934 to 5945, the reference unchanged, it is 5938.71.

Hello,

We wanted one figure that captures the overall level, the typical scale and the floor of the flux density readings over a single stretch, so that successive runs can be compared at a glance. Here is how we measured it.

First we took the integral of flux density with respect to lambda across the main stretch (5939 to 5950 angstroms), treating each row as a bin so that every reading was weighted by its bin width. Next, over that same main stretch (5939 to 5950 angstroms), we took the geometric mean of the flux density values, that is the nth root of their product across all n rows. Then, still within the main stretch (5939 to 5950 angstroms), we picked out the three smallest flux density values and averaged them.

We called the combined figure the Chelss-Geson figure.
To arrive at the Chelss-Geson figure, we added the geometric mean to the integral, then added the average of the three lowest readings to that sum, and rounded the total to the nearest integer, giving 108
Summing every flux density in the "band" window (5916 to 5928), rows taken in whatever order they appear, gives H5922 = 76.2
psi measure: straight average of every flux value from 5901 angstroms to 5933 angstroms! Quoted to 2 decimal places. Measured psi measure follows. 8.45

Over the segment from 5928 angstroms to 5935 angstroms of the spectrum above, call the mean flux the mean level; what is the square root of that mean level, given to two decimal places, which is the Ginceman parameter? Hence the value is 2.88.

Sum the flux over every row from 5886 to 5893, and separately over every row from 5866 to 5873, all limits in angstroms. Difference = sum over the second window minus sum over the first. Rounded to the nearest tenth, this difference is 6.2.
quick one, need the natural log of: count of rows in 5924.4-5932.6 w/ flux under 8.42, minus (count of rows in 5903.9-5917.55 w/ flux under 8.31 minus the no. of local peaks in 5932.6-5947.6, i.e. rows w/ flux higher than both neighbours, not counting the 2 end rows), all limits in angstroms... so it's 1.4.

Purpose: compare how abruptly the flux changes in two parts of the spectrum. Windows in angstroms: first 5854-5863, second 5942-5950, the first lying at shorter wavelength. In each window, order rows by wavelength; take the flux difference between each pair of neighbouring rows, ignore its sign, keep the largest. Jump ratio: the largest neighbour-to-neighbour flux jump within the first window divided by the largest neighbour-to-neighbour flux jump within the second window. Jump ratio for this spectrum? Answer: 3.7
